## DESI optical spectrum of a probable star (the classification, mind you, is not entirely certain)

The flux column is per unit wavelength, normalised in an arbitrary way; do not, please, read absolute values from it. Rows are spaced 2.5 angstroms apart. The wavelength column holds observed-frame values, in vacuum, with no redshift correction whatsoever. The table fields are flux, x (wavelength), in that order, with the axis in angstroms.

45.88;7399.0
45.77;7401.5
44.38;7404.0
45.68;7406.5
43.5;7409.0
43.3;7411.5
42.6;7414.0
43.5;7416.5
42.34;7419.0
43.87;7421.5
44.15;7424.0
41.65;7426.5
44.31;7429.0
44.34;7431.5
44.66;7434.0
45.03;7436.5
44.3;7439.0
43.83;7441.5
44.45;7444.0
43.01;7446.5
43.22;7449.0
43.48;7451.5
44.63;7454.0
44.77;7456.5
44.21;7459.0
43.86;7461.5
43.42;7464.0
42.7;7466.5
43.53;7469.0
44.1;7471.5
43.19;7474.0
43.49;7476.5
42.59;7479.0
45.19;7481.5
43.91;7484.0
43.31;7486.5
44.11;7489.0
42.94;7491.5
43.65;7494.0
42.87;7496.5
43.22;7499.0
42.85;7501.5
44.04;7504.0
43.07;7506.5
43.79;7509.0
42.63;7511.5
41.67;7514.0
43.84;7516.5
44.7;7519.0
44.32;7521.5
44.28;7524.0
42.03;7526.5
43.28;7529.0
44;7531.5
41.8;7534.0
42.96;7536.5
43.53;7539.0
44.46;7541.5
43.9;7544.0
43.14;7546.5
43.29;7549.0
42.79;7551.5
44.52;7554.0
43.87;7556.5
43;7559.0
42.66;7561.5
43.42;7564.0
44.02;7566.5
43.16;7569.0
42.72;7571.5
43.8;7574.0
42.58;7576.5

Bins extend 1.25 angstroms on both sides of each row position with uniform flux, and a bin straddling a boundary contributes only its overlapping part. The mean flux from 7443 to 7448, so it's 43.7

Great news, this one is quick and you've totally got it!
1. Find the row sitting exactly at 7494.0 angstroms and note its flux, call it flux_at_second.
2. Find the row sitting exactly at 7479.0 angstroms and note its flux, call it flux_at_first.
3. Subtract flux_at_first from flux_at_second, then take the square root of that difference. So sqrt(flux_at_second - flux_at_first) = 1.0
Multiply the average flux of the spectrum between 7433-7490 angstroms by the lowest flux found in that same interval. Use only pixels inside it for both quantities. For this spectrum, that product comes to 1868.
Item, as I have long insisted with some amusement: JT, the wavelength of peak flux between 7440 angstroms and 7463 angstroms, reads 7456.5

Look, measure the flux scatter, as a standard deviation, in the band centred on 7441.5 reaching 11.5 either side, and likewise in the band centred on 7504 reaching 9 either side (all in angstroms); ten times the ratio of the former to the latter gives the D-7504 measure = 13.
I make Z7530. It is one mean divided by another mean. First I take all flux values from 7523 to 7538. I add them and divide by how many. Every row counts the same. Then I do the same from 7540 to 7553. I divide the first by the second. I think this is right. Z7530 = 0.99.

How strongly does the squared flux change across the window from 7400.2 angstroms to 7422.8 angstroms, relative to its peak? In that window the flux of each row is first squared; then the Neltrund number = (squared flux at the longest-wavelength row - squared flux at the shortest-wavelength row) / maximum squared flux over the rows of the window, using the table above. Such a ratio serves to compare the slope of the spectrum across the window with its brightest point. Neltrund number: -0.08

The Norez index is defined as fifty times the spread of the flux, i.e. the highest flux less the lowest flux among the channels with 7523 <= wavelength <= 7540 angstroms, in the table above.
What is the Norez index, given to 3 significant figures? 124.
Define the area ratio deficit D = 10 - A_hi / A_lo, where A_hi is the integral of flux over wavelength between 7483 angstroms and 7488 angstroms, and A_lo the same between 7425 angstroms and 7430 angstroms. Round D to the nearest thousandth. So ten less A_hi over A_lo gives 8.985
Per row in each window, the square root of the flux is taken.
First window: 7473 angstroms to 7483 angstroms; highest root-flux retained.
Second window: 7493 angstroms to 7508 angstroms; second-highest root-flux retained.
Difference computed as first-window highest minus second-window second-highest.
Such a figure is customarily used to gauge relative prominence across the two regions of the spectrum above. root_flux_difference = 0.12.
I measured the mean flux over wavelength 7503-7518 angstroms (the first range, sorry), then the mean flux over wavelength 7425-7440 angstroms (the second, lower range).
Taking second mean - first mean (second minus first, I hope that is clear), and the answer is 0.9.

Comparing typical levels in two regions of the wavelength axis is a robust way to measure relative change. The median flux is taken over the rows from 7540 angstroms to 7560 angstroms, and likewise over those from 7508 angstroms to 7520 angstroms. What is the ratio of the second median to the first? 1.00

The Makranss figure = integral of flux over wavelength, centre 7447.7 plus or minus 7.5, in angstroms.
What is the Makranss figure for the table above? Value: 657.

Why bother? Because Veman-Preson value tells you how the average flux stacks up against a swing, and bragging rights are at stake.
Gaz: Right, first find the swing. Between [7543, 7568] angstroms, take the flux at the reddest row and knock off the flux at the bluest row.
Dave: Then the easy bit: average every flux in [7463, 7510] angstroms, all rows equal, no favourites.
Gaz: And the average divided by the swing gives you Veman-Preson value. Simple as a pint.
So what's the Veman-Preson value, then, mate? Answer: 362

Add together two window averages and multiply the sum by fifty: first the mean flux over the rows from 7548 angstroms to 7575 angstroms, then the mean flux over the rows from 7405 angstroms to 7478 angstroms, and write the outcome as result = 4357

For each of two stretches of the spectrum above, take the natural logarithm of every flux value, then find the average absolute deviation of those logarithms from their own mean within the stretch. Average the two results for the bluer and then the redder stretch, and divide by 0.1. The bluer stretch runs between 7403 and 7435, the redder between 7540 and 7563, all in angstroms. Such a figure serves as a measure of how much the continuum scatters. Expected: 0.164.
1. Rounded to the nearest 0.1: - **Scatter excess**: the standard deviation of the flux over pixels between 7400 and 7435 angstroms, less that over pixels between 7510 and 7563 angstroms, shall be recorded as 0.3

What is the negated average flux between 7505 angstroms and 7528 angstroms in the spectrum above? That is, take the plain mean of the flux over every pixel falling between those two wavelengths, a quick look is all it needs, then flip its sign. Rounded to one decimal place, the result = -43.4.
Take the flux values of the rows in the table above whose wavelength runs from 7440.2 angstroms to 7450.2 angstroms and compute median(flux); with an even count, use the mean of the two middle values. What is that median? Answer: 43.5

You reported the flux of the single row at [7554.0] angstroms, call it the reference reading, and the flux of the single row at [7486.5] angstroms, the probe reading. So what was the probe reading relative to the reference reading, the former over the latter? 0.97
